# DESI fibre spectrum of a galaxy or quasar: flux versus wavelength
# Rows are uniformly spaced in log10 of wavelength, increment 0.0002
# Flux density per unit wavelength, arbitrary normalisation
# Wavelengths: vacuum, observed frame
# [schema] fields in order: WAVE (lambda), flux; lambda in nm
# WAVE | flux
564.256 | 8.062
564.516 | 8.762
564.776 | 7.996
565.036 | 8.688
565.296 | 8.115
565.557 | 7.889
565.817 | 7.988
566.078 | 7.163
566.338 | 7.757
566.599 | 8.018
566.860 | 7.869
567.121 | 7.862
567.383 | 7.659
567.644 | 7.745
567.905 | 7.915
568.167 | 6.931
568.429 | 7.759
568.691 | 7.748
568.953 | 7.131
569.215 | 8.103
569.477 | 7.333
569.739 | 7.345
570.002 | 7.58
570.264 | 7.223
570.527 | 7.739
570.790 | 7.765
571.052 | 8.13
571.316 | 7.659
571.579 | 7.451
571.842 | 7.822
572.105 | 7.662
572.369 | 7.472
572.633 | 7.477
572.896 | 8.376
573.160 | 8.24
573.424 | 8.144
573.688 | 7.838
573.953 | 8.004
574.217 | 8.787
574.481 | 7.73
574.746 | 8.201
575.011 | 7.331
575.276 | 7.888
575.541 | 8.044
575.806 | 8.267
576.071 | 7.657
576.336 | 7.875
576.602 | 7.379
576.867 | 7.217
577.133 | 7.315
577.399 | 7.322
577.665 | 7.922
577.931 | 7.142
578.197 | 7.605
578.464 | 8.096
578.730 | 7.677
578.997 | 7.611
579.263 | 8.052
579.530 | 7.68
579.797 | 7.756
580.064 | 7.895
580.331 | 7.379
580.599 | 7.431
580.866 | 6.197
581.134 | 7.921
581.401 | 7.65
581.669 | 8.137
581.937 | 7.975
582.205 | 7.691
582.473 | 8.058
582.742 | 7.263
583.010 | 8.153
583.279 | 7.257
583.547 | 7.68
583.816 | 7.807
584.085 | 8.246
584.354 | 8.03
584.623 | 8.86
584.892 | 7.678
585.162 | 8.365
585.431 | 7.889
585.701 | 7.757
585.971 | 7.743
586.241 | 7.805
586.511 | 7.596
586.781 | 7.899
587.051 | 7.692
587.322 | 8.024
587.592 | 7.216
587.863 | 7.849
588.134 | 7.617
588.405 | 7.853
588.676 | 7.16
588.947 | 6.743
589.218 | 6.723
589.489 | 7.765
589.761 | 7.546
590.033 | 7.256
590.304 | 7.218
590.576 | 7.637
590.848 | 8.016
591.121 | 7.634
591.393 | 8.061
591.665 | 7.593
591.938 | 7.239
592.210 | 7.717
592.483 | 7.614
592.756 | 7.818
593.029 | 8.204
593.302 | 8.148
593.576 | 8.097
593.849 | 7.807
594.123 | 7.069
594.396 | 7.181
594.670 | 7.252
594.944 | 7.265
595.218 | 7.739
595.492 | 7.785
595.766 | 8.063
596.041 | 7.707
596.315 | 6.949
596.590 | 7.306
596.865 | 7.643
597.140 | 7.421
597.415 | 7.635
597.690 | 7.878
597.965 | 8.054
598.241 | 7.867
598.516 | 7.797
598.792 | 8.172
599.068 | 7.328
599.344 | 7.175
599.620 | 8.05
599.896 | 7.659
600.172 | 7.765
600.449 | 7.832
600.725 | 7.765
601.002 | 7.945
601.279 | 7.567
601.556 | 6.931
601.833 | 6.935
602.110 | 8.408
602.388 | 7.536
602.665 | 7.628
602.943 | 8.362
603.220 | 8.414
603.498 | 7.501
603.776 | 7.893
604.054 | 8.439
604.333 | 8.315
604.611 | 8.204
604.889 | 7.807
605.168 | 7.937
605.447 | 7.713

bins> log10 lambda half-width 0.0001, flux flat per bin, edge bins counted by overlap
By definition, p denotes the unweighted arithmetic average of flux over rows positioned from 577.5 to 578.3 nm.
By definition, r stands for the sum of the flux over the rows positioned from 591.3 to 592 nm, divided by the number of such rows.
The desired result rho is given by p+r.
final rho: 15.2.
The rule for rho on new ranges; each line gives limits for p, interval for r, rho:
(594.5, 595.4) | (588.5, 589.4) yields 14.3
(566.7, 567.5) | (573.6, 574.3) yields 16.0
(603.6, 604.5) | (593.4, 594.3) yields 15.9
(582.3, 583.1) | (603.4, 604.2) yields 15.8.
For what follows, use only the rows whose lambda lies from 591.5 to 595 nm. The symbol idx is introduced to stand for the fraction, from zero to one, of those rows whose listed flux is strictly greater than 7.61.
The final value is 0.54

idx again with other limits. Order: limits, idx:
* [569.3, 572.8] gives 0.46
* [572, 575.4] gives 0.77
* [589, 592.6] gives 0.54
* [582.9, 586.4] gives 0.92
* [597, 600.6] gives 0.77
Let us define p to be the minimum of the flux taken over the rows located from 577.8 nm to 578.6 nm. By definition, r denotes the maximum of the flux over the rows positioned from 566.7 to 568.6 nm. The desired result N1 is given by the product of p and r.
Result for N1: 56.5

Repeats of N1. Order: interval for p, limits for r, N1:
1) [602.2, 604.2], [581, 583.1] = 61.2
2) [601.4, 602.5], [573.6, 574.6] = 60.9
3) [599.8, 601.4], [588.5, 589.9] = 58.8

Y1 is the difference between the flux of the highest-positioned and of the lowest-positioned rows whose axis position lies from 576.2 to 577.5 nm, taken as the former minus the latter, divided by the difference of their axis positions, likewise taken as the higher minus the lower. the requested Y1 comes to -0.52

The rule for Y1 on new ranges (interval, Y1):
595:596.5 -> -0.72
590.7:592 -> -0.71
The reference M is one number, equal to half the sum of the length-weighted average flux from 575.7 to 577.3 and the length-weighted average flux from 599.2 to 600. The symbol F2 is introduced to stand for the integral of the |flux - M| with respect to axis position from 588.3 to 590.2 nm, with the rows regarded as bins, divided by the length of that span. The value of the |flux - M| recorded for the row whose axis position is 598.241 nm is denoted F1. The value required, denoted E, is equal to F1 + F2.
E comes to 0.69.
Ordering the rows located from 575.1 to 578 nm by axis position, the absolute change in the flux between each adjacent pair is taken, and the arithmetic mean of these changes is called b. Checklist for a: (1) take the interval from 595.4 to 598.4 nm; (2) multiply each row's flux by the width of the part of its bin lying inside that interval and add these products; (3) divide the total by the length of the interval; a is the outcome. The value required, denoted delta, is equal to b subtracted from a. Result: 7.33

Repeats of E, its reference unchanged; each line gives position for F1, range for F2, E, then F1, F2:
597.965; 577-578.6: 0.75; 0.44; 0.31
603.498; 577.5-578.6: 0.43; 0.11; 0.32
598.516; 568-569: 0.53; 0.18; 0.35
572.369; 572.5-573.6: 0.64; 0.14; 0.50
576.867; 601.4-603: 0.88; 0.40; 0.48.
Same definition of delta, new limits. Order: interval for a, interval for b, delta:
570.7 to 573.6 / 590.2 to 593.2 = 7.48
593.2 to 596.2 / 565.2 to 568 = 7.37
